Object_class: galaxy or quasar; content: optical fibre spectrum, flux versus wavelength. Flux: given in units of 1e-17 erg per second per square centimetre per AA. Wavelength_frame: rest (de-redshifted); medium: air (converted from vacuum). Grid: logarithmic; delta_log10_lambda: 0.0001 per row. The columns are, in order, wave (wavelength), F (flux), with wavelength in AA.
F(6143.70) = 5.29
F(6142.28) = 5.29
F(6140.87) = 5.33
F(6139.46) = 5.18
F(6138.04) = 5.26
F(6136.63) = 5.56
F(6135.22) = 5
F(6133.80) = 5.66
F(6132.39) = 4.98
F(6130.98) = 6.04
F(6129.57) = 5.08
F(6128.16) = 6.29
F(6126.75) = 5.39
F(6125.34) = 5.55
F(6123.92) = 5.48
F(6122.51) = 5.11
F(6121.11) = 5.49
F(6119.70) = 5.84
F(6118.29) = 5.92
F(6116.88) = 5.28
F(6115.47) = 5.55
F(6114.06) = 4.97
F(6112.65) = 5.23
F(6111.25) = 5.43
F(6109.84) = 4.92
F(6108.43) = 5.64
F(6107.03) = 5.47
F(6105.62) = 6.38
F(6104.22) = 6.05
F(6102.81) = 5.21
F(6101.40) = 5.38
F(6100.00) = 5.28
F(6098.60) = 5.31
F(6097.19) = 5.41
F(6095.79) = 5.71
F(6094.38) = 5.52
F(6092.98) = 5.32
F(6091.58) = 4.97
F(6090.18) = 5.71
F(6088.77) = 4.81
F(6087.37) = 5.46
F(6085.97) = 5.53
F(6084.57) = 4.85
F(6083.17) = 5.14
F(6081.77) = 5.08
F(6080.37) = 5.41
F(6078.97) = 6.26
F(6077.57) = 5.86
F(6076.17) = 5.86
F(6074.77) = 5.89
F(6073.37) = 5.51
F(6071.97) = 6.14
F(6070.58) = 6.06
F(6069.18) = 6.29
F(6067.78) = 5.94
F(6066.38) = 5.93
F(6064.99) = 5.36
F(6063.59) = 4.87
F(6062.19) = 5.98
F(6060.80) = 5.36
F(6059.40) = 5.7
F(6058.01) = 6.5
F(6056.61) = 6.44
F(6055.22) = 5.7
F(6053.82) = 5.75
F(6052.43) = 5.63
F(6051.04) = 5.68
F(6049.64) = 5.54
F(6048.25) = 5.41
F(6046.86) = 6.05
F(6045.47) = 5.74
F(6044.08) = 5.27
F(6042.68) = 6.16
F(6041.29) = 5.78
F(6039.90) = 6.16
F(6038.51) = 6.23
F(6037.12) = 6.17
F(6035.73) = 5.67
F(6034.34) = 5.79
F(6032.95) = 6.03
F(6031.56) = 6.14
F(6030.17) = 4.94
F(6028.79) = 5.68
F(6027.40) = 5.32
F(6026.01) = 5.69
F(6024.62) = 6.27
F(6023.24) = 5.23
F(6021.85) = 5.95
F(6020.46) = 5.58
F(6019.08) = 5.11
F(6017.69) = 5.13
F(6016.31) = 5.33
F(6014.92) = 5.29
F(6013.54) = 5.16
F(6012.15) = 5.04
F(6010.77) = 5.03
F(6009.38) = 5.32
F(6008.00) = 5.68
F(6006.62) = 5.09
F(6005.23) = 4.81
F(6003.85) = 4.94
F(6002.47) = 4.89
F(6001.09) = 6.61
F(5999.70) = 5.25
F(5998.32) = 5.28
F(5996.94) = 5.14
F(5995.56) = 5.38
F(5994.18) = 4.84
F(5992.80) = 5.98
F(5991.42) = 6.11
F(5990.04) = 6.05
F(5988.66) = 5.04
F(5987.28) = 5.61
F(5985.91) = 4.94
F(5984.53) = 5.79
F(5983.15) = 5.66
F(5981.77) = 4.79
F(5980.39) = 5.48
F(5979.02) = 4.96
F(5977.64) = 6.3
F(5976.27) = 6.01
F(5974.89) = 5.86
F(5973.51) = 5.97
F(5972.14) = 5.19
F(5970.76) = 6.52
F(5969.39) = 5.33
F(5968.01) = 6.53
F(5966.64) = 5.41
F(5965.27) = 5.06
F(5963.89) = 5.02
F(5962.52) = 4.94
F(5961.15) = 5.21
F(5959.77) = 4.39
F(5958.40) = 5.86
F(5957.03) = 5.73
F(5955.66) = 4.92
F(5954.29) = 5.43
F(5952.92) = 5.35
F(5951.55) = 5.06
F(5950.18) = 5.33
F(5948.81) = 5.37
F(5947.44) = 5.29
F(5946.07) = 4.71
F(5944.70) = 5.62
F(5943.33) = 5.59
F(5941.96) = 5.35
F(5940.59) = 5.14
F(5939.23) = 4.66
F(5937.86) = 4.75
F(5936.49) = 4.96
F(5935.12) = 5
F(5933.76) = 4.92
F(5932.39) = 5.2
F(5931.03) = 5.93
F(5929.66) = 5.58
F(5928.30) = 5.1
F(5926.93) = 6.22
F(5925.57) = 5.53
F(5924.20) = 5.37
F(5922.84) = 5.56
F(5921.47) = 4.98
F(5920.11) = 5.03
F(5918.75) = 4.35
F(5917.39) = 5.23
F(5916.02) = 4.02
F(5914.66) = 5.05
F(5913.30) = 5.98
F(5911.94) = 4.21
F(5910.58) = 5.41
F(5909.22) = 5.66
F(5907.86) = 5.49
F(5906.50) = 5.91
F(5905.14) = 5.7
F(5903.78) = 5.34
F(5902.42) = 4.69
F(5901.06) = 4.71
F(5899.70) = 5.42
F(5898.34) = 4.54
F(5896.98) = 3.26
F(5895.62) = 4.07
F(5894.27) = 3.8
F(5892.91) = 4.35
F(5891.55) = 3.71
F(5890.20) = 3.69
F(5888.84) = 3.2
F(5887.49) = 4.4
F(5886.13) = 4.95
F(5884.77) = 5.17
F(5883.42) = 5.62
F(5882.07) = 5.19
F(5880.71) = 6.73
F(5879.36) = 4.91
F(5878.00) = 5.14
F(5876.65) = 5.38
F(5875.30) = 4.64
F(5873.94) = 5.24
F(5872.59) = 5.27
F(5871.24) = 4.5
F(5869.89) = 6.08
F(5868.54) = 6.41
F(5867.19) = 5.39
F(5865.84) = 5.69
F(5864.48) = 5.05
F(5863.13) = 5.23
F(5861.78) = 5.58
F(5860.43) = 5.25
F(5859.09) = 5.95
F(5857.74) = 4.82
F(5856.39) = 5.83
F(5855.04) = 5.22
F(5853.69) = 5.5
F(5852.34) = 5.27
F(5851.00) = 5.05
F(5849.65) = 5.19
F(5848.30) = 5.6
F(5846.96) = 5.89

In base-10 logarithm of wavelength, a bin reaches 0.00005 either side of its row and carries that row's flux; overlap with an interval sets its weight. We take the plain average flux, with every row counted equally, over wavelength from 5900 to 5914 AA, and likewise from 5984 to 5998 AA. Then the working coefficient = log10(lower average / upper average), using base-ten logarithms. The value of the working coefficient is -0.014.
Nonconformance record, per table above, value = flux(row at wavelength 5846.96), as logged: 5.89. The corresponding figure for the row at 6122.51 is 5.11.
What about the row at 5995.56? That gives 5.38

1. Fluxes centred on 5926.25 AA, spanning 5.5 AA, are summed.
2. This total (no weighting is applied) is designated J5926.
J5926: 22.2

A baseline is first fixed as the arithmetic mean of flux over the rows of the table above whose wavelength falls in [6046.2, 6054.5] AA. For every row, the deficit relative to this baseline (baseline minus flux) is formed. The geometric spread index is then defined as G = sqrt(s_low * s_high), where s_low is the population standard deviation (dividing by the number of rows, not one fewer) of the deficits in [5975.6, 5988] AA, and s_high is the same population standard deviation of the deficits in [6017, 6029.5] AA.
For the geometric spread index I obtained 0.43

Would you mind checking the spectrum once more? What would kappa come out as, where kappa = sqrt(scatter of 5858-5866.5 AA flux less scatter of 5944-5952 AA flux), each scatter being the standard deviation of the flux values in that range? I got 0.16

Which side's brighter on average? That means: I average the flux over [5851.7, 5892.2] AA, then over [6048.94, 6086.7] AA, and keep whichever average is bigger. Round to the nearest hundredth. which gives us 5.71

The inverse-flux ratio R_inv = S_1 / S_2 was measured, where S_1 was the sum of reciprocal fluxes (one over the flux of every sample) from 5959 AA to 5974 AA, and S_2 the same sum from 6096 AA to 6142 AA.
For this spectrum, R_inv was 0.3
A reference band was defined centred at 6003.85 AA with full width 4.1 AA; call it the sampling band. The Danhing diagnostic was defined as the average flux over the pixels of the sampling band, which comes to 4.9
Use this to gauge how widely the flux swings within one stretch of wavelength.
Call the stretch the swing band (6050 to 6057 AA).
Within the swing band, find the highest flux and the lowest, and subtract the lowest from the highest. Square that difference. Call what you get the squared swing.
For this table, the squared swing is 0.7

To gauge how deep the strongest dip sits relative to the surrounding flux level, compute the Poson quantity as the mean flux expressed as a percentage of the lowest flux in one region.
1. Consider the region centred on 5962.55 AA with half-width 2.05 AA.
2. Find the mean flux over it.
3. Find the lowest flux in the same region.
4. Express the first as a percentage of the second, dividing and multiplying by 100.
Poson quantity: 102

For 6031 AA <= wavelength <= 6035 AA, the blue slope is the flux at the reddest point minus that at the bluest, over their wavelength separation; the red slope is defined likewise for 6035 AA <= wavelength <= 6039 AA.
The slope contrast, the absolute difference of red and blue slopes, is 0.33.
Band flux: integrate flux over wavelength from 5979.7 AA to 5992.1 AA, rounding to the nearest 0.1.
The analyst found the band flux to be 68.2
